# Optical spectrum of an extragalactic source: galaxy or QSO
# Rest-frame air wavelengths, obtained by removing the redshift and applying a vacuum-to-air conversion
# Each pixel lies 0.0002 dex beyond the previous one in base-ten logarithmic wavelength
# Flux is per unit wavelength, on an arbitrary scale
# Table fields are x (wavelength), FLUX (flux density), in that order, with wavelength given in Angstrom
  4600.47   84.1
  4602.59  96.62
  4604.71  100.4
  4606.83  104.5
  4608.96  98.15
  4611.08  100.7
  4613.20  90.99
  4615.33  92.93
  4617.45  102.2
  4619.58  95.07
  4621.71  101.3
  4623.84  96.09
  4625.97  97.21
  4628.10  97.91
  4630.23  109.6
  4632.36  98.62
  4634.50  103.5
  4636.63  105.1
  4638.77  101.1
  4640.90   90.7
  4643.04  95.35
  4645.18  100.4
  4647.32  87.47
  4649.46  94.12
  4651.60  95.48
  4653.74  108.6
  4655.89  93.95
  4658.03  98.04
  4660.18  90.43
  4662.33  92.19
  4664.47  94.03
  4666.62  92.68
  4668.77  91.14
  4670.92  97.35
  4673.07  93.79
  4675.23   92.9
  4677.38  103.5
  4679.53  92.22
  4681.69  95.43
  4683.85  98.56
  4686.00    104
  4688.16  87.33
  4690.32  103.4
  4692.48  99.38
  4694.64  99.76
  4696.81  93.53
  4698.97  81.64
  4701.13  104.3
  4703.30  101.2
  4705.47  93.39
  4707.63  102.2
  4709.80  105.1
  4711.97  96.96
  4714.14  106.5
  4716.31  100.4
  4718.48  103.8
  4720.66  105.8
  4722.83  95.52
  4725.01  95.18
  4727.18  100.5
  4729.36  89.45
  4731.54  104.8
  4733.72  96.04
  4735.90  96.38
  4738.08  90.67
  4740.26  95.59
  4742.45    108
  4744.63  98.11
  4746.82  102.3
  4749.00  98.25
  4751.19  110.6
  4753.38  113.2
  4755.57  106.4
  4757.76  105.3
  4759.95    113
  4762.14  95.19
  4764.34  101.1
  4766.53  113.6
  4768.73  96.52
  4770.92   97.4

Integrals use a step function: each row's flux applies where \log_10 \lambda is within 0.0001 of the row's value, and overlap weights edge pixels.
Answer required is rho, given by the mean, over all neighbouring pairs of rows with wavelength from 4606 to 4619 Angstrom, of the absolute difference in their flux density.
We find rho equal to 5.96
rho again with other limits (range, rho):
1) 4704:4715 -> 7.35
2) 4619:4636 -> 5.83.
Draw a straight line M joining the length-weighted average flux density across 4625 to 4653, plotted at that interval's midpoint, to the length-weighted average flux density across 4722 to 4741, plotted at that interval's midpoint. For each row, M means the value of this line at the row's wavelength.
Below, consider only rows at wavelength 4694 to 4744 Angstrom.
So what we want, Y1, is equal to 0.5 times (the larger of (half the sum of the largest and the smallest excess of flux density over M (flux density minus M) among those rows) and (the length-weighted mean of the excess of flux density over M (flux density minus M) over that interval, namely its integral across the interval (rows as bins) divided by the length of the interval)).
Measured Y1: 1.1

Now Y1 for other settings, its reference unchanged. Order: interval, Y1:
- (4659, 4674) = -1.9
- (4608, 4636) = 0.8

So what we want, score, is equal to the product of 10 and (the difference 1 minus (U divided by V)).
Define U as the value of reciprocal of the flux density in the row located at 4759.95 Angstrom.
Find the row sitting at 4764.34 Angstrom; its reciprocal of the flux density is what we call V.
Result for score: 1.1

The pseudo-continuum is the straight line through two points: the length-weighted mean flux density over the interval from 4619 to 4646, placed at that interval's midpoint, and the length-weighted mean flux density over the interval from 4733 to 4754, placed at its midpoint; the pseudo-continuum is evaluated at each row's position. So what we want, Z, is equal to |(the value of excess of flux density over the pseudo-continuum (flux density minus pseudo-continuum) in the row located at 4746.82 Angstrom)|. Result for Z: 1.5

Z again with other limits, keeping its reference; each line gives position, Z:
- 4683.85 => 1.5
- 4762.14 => 5.8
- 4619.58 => 4.2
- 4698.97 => 18.6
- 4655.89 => 5.8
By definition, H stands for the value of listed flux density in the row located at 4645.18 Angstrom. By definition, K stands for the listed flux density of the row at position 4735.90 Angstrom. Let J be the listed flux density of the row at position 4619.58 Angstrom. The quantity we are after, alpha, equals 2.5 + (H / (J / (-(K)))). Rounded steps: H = 100.4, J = 95.07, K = 96.38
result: -99.3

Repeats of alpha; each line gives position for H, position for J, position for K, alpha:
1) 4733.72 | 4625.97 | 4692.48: -95.7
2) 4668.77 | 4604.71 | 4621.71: -89.5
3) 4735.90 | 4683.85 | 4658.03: -93.4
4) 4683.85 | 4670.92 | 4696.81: -92.2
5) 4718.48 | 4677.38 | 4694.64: -97.5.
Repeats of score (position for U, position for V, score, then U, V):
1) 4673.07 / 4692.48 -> -0.6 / 0.0107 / 0.0101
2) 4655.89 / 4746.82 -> -0.9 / 0.0106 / 0.0098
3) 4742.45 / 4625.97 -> 1.0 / 0.0093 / 0.0103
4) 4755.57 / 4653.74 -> -0.2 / 0.0094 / 0.0092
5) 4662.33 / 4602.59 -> -0.5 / 0.0108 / 0.0103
